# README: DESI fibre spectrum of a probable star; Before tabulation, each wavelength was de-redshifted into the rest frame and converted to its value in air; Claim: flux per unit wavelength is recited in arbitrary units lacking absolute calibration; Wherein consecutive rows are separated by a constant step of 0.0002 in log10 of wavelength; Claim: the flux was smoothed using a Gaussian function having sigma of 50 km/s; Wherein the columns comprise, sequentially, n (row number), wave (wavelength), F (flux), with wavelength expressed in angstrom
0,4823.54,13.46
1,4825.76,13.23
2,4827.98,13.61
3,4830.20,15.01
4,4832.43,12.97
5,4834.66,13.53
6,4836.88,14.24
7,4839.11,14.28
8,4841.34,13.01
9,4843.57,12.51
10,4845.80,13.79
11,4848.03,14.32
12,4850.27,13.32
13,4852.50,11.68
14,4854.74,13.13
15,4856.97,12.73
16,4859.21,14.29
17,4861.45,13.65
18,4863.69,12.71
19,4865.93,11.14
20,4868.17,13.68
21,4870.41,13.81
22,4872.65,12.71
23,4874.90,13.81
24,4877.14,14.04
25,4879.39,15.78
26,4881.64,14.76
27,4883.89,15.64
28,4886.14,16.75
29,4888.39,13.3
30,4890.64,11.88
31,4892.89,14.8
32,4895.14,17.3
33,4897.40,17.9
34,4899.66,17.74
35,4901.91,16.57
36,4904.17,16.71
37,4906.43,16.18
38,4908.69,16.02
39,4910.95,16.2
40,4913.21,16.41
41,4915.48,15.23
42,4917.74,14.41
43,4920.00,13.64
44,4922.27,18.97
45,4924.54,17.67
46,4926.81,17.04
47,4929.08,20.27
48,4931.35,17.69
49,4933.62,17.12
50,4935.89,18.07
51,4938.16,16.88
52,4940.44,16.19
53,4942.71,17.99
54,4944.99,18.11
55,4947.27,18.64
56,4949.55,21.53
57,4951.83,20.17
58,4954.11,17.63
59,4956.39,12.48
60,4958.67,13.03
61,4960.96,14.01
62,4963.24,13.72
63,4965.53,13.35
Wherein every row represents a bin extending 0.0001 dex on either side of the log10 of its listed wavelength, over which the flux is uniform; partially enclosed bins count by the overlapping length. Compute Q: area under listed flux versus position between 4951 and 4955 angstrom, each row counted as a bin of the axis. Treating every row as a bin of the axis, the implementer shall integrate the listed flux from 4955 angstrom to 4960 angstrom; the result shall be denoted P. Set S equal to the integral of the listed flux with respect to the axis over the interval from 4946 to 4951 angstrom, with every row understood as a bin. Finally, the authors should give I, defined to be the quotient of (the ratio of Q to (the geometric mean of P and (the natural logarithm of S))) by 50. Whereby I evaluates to 0.0872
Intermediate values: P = 65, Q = 76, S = 100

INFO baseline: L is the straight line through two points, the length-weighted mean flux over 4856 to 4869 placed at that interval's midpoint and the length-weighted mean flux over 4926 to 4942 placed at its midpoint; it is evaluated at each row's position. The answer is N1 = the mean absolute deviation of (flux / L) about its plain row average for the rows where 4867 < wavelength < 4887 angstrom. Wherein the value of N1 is 0.05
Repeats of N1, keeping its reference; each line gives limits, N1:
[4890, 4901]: 0.13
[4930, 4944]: 0.03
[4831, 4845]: 0.06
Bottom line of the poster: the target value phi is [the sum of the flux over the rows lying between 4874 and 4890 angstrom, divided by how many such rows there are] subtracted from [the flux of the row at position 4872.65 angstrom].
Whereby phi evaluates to -2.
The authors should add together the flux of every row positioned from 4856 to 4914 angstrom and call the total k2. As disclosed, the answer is 387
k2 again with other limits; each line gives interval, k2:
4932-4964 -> 236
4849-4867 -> 103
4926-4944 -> 141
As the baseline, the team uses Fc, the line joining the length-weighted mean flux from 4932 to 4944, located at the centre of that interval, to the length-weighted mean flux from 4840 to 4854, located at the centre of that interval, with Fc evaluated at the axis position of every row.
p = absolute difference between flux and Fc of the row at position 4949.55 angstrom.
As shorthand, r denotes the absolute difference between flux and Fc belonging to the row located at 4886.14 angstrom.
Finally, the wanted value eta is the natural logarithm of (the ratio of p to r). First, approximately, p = 3.7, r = 2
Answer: 0.7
